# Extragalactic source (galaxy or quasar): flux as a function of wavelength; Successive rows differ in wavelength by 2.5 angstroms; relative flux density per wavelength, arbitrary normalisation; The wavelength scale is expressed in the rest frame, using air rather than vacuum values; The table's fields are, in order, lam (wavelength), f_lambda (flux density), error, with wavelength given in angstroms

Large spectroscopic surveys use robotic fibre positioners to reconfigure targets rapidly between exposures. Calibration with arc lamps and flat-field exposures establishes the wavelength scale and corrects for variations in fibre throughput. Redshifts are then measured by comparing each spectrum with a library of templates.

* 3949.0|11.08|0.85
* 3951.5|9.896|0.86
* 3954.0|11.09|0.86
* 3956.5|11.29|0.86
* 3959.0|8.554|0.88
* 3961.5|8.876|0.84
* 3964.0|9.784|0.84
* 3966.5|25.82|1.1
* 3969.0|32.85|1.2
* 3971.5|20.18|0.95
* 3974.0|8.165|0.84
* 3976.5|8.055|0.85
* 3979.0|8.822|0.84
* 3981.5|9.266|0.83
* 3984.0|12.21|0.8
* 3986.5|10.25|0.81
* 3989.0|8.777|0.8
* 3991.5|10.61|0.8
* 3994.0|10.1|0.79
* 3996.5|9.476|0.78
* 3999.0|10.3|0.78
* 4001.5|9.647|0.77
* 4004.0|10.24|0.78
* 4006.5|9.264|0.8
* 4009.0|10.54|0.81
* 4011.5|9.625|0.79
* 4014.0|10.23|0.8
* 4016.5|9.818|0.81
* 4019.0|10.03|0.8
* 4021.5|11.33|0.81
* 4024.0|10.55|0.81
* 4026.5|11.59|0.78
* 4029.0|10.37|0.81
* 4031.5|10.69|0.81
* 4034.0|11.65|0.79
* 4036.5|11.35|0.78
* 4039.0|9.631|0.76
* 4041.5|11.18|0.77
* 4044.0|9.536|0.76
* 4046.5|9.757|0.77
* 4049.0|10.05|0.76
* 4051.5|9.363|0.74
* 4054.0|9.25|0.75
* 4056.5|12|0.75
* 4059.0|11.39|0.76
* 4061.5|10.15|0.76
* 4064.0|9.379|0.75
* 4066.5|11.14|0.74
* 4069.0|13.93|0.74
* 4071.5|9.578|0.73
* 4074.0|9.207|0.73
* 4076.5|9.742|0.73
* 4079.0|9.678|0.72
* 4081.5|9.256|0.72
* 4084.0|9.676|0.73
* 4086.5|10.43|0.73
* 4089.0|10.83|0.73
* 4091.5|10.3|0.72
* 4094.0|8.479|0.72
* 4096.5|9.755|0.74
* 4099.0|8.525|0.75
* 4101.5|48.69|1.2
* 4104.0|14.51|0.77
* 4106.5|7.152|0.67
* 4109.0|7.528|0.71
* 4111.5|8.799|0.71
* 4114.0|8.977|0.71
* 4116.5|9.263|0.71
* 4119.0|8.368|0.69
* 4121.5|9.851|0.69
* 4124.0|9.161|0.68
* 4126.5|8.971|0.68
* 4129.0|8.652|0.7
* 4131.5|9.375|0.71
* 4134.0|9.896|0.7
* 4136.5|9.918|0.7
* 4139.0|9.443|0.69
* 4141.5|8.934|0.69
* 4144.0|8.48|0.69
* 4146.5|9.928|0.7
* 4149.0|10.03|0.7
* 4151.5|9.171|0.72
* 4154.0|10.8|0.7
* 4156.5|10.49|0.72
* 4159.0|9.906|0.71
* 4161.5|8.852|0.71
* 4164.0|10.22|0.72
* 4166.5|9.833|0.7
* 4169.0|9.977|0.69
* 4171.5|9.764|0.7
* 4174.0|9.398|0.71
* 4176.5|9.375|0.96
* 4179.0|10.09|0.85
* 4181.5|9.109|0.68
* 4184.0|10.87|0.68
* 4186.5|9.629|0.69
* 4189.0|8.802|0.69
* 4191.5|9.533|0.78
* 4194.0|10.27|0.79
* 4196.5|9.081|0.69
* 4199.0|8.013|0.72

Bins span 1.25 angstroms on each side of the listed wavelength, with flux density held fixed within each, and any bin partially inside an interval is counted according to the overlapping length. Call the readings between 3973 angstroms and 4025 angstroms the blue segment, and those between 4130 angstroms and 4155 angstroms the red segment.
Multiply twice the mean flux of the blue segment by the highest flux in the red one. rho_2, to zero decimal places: 213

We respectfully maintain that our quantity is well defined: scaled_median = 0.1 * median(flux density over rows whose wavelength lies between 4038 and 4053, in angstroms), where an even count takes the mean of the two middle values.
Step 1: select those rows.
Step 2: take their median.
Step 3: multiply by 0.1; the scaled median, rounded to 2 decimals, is 0.97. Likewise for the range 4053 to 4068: 1.06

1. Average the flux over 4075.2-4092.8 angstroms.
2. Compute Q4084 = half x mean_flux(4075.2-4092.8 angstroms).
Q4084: 4.99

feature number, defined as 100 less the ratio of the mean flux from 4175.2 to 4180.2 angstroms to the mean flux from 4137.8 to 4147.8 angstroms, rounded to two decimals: 98.94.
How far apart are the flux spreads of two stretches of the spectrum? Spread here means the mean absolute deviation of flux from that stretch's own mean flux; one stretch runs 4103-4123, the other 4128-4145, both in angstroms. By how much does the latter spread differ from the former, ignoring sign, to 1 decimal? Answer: 1.0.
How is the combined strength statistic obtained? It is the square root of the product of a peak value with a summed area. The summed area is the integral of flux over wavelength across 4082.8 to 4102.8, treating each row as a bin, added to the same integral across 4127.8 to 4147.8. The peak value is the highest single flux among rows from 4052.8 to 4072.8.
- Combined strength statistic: 82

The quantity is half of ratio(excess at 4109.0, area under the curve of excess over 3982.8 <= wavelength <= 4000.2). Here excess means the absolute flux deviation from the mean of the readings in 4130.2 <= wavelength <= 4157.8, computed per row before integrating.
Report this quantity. 0.070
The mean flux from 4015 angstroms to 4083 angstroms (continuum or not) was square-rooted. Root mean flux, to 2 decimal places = 3.23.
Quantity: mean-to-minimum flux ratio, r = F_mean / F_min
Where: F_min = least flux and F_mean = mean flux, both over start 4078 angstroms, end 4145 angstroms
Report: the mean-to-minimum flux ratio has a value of 1.52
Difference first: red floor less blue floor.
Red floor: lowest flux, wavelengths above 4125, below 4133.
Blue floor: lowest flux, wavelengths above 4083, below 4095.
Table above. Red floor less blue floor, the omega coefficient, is 0.2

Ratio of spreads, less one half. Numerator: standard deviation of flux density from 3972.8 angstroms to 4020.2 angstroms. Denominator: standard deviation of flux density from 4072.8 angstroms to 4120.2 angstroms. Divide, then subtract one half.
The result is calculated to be -0.4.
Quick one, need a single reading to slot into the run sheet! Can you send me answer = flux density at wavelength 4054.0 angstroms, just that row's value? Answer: 9.25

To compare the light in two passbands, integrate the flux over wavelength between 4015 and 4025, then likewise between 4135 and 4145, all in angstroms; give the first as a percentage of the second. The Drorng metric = 113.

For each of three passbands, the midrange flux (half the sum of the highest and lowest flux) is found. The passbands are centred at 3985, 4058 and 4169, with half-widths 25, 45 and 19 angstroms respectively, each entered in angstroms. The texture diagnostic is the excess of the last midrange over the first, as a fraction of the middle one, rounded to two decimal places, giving -0.37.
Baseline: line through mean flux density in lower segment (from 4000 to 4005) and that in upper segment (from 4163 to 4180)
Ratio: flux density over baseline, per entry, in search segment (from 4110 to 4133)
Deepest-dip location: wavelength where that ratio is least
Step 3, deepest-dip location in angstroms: 4119.0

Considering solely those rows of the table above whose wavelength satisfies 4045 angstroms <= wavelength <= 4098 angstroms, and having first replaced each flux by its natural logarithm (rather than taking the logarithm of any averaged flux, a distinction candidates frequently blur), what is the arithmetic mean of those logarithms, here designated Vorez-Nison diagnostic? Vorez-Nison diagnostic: 2.31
